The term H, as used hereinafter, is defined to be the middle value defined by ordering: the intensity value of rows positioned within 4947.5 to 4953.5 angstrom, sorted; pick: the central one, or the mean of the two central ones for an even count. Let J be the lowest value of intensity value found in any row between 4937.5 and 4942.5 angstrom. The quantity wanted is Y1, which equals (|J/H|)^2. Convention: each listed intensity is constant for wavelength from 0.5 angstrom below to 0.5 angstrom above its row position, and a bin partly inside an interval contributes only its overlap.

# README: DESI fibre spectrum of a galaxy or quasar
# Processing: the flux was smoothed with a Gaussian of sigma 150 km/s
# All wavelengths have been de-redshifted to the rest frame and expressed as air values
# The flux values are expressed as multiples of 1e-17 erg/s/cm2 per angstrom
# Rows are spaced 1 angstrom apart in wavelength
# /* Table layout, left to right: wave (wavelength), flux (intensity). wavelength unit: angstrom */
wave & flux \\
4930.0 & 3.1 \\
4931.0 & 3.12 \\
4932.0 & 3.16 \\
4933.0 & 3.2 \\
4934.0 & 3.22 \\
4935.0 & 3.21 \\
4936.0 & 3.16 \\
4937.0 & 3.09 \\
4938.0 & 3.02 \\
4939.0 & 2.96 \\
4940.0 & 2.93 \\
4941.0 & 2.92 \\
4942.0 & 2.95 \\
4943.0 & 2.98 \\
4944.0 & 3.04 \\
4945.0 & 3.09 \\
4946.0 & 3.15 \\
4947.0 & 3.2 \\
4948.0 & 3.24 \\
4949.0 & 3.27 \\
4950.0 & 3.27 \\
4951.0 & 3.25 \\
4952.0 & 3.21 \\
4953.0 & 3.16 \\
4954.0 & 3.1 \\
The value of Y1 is 0.81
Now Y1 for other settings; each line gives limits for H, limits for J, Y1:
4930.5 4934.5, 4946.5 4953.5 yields 0.99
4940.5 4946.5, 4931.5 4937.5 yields 1.05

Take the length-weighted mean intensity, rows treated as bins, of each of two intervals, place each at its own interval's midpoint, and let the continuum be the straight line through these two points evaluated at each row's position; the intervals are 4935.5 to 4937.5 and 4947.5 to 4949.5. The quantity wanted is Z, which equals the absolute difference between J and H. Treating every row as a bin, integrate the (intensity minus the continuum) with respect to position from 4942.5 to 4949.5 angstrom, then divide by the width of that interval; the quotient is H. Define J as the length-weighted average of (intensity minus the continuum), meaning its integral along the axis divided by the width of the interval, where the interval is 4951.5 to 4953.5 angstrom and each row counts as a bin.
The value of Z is 0.024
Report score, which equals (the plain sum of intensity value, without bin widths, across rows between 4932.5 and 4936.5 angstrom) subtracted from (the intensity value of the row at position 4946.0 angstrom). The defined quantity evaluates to -9.64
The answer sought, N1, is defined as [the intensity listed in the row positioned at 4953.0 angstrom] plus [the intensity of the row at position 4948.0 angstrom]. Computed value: 6.40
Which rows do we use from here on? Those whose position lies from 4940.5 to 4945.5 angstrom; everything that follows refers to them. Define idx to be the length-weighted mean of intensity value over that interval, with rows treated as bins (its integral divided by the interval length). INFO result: 3.00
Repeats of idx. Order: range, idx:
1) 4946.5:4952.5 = 3.24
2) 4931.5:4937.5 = 3.17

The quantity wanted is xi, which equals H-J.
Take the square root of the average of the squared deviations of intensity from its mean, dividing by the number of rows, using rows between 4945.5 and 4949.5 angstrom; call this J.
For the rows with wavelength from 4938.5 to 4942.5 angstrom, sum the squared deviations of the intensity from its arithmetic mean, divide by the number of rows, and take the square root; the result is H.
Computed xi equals -0.03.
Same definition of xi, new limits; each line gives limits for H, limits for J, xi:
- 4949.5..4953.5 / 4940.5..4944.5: 0.00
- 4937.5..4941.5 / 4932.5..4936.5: 0.02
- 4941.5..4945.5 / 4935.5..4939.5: -0.02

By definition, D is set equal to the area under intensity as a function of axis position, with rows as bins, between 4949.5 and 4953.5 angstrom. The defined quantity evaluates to 12.9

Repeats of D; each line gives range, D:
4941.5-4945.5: 12.1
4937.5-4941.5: 11.8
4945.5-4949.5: 12.9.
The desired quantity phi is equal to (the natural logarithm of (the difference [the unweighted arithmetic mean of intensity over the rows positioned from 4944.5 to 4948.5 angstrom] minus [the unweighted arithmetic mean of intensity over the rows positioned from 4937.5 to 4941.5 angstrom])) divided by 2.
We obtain -0.77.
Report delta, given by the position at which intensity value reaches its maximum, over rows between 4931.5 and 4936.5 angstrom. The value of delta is 4934.0 angstrom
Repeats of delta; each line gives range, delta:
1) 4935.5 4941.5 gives 4936.0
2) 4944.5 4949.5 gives 4949.0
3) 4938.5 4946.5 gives 4946.0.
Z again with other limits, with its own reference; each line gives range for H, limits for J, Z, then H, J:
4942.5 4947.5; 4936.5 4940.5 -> 0.022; -0.13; -0.15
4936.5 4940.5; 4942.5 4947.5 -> 0.022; -0.15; -0.13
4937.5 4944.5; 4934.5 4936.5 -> 0.273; -0.20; 0.07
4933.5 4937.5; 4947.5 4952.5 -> 0.079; 0.06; -0.02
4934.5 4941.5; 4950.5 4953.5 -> 0.014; -0.10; -0.09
